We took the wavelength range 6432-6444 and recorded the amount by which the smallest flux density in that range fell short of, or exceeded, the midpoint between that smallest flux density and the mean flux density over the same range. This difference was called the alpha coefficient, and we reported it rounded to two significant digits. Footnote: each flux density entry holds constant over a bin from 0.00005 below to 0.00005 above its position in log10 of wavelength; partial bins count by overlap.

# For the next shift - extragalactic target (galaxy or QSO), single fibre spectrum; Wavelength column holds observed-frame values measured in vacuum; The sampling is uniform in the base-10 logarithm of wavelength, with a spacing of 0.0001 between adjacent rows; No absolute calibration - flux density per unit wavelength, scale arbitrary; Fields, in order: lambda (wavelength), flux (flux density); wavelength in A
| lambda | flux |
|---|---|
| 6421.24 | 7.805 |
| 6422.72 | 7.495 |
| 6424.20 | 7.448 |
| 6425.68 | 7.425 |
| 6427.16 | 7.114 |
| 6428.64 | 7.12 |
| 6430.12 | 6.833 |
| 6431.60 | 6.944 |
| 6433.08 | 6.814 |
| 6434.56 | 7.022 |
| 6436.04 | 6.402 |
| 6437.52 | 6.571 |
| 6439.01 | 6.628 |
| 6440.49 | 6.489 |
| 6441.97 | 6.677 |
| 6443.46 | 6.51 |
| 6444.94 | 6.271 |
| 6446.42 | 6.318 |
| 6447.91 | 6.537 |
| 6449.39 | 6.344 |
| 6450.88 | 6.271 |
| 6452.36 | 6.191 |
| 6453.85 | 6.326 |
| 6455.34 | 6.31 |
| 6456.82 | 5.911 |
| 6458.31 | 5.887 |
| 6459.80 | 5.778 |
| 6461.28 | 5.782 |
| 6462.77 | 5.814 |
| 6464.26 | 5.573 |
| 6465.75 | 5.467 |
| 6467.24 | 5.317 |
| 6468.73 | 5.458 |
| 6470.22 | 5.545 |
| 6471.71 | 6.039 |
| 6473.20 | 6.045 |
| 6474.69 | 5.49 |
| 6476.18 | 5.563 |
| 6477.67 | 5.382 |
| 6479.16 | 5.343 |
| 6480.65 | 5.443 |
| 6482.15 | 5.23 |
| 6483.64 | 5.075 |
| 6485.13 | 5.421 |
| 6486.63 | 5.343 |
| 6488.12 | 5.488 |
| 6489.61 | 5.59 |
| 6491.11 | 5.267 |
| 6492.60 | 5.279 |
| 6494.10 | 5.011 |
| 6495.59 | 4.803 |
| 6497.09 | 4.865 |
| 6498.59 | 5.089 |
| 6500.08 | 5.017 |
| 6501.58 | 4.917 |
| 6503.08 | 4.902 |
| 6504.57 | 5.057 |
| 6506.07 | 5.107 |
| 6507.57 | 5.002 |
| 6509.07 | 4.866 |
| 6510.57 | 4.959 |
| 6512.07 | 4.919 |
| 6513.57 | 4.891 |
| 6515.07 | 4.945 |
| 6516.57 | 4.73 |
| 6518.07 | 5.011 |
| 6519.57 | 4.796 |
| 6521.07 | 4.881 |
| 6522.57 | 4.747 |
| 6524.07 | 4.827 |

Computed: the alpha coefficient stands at -0.12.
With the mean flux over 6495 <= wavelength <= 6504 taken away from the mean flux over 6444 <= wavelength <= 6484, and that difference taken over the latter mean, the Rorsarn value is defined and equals 0.15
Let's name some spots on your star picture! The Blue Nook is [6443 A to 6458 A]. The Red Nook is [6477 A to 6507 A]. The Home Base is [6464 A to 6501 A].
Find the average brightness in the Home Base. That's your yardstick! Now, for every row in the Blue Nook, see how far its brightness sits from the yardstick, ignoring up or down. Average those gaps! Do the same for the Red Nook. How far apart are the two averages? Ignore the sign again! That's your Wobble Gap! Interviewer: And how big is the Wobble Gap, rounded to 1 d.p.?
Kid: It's 0.7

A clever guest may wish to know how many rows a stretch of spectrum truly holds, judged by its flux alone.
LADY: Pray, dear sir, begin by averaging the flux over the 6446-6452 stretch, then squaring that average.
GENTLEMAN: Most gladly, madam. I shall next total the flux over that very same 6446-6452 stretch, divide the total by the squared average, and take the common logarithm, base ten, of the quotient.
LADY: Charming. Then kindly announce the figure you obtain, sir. -0.20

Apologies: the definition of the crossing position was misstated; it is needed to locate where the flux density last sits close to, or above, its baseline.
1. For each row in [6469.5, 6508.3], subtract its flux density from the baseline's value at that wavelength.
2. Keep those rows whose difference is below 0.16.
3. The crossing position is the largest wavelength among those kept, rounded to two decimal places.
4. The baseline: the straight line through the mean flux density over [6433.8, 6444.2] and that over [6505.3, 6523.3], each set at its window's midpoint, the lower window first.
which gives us 6507.57 A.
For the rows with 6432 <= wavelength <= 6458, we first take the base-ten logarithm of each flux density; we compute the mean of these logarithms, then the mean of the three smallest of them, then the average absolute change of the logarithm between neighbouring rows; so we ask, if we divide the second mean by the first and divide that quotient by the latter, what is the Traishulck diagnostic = 79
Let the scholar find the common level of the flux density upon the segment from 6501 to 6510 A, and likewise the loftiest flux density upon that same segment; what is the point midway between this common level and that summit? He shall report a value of 5.0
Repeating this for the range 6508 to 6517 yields 4.9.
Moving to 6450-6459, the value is 6.2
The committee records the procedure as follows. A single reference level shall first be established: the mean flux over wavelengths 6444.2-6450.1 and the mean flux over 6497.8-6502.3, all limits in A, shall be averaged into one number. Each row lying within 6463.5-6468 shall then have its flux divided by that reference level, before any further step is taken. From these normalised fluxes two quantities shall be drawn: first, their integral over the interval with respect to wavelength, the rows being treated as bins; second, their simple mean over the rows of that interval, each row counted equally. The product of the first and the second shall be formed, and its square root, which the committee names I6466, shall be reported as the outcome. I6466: 2.03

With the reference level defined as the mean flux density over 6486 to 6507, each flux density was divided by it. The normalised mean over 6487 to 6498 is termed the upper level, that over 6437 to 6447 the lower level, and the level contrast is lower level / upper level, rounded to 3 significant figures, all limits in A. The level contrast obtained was 1.25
